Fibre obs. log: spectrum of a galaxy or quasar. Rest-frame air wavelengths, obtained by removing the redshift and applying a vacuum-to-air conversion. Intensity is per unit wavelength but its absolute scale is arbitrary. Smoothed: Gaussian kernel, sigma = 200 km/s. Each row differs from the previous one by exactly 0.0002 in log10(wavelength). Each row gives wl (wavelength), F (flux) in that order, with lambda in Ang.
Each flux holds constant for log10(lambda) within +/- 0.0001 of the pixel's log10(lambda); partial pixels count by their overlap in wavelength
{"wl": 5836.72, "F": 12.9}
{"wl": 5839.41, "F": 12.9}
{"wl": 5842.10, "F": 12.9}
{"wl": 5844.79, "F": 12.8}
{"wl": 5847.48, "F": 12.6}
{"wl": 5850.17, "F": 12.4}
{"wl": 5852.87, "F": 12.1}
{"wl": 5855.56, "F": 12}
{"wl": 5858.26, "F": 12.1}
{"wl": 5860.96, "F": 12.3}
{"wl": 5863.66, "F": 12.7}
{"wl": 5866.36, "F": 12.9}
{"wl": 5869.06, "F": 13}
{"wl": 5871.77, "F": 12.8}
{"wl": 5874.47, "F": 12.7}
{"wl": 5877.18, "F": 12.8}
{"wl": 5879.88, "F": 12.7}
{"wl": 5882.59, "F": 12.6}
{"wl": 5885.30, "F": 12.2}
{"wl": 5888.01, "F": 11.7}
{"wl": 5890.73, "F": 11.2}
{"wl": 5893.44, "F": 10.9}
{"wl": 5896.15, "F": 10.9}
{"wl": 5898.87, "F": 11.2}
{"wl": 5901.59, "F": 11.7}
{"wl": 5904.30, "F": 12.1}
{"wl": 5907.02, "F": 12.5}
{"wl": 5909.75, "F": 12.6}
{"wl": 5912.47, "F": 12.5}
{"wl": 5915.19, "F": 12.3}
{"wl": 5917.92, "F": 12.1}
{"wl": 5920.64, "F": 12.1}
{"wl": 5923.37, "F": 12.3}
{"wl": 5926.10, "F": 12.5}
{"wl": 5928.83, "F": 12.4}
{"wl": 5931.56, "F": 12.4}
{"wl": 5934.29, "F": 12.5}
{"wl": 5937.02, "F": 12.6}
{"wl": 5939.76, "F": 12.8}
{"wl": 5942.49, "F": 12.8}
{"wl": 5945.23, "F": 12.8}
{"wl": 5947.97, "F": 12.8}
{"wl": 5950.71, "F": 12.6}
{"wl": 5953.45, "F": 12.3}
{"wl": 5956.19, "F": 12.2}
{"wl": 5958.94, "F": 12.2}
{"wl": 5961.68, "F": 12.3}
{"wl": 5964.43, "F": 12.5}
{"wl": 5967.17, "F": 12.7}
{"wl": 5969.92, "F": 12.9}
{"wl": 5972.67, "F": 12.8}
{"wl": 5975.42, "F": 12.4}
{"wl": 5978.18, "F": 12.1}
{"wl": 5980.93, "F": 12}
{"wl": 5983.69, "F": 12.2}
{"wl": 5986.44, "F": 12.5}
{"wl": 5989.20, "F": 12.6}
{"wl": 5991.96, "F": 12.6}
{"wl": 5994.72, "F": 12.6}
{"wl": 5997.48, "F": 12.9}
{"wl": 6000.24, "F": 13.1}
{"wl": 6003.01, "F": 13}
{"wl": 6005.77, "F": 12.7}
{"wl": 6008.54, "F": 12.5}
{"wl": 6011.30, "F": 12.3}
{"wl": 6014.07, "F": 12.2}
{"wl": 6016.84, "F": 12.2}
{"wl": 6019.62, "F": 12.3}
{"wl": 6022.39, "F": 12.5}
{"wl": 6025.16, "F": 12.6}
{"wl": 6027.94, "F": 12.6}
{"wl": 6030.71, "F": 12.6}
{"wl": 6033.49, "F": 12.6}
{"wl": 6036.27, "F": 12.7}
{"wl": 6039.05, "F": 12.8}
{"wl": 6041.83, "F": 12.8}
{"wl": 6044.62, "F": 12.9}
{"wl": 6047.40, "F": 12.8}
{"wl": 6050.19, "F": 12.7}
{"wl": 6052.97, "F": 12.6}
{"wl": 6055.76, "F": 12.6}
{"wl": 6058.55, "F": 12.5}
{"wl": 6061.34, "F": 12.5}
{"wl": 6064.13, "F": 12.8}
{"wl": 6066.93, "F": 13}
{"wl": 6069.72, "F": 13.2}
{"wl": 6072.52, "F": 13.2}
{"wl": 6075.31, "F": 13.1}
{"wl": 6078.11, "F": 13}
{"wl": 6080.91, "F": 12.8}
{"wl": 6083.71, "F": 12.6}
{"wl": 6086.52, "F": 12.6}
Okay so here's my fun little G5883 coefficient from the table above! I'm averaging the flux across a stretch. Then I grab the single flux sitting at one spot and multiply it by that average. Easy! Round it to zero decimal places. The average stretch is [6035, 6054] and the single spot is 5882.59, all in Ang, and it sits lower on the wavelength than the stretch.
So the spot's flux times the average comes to 161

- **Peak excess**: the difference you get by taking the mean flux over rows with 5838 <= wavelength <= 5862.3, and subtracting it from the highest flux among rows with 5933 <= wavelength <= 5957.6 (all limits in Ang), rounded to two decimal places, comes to 0.34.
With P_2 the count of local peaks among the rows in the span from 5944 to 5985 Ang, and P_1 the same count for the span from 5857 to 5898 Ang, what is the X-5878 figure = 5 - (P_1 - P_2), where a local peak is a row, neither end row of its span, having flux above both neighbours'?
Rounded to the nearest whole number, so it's 4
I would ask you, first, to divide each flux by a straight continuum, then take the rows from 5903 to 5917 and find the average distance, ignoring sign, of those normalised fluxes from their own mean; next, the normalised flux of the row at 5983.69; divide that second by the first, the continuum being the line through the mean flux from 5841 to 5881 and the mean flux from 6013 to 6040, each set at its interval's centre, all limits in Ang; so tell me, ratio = 76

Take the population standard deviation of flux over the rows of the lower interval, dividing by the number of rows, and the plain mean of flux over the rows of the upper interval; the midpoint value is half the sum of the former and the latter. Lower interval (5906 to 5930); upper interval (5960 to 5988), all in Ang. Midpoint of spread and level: 6.30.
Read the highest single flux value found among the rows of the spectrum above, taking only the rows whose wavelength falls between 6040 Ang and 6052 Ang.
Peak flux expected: 12.9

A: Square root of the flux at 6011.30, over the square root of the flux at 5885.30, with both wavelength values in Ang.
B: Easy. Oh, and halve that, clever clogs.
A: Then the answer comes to 0.502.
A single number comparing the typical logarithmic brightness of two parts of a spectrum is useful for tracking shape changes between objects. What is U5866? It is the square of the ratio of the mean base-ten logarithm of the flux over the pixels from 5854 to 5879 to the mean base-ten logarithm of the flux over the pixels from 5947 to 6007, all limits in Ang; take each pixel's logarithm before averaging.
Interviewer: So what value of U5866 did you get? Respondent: 1.003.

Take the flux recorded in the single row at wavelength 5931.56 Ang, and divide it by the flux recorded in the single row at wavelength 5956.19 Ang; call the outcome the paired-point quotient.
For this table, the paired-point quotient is 1.02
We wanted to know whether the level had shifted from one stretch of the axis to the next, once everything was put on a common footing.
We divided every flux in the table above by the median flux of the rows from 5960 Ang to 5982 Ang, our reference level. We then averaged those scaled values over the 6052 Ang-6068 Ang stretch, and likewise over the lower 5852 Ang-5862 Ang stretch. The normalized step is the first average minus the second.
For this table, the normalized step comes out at 0.04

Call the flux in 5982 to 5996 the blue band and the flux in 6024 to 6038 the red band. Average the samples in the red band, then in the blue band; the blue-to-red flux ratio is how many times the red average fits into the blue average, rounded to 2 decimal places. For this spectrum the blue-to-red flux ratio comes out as 0.99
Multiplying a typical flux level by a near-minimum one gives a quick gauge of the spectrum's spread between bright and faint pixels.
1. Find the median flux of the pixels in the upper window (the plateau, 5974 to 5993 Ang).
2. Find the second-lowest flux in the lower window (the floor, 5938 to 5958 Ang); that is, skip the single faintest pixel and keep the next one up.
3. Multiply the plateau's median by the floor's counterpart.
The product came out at 153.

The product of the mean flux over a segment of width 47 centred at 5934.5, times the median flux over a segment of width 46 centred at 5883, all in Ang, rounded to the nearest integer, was 153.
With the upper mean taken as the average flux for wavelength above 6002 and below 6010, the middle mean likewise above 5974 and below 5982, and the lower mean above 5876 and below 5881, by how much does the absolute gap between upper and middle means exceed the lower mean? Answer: -12.2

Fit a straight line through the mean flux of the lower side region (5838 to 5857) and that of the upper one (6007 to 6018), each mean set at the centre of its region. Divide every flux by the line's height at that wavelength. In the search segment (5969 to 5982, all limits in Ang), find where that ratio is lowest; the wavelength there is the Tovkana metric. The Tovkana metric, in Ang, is 5980.93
